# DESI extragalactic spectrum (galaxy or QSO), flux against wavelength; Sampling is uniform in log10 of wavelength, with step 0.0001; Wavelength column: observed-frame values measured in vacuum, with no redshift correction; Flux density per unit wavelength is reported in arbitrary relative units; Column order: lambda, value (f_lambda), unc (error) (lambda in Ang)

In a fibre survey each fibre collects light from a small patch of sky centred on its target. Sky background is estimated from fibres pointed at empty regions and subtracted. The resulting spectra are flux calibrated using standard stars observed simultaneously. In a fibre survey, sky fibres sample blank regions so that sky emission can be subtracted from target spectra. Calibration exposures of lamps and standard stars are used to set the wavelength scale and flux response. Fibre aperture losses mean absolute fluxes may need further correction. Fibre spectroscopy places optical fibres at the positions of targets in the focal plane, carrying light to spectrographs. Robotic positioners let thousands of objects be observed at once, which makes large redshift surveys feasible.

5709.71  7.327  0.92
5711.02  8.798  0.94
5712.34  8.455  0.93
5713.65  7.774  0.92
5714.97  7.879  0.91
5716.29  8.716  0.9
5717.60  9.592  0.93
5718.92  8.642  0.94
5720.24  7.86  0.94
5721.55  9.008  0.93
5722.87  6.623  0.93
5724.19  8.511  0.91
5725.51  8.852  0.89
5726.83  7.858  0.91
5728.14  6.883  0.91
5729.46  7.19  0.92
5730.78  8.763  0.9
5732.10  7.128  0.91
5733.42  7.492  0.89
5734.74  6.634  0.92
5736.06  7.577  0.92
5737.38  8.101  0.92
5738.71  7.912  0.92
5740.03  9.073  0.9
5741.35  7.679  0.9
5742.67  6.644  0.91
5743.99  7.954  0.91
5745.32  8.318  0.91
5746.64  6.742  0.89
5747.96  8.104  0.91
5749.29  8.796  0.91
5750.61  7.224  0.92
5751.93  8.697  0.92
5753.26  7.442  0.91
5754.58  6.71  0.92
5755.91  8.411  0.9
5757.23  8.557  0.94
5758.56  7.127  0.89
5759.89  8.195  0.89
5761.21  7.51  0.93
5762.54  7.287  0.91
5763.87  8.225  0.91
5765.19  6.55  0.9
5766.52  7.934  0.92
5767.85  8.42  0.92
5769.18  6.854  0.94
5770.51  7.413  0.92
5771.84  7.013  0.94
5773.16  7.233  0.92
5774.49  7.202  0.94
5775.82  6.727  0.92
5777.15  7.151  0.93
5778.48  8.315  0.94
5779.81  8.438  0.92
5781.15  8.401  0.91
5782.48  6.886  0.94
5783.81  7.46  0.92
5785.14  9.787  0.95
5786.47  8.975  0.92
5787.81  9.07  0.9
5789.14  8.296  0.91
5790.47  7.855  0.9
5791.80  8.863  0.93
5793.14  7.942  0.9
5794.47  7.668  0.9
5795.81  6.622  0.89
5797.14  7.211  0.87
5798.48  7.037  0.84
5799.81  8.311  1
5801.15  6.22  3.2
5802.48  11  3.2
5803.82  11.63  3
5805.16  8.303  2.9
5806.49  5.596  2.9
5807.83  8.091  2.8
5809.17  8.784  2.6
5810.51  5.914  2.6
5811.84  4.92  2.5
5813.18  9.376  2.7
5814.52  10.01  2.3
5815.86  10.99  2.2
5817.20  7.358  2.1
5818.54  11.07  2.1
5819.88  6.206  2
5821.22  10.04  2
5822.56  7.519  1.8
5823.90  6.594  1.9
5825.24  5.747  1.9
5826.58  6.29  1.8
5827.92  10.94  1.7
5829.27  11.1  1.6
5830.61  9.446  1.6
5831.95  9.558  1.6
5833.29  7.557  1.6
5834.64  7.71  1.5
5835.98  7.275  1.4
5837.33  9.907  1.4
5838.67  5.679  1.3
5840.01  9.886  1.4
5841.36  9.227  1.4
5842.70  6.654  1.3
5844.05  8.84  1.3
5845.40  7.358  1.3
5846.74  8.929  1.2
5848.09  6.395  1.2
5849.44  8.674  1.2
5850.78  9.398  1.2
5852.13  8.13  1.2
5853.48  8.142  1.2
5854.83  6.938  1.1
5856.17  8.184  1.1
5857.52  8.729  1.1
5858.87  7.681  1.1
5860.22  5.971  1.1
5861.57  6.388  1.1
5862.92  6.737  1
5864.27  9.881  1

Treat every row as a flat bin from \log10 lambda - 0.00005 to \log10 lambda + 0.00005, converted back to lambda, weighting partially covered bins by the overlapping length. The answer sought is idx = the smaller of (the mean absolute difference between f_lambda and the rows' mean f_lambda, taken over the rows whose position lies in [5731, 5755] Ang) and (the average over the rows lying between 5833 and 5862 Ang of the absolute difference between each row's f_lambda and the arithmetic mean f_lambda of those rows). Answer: 0.61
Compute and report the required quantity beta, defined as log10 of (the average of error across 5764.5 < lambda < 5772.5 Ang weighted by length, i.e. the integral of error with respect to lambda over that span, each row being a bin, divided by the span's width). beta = -0.034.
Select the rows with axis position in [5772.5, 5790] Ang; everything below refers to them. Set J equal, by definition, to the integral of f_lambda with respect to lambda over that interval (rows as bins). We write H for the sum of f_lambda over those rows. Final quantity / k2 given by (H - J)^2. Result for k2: 1294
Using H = 104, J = 140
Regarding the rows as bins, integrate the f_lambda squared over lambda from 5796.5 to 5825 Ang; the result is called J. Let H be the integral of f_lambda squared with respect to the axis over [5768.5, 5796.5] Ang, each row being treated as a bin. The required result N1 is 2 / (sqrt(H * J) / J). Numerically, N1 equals 2.15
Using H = 1732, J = 2010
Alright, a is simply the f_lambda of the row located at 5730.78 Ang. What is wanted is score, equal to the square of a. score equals 77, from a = 8.763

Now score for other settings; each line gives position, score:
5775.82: 45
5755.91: 71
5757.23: 73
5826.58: 40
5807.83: 65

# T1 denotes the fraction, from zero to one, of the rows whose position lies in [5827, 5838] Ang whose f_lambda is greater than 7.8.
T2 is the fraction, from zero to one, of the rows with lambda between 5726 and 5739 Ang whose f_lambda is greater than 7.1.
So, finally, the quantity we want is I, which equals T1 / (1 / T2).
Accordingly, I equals 0.50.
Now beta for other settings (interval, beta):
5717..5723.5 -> -0.030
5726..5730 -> -0.039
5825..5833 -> 0.227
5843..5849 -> 0.097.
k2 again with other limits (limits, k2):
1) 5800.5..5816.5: 1128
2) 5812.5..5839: 3165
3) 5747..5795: 8832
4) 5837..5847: 252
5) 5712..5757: 7611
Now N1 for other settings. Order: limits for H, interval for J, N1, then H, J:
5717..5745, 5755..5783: 1.92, 1769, 1632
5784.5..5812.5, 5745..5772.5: 1.87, 1868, 1638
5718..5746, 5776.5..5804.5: 2.11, 1746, 1952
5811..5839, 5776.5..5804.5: 1.94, 2068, 1952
